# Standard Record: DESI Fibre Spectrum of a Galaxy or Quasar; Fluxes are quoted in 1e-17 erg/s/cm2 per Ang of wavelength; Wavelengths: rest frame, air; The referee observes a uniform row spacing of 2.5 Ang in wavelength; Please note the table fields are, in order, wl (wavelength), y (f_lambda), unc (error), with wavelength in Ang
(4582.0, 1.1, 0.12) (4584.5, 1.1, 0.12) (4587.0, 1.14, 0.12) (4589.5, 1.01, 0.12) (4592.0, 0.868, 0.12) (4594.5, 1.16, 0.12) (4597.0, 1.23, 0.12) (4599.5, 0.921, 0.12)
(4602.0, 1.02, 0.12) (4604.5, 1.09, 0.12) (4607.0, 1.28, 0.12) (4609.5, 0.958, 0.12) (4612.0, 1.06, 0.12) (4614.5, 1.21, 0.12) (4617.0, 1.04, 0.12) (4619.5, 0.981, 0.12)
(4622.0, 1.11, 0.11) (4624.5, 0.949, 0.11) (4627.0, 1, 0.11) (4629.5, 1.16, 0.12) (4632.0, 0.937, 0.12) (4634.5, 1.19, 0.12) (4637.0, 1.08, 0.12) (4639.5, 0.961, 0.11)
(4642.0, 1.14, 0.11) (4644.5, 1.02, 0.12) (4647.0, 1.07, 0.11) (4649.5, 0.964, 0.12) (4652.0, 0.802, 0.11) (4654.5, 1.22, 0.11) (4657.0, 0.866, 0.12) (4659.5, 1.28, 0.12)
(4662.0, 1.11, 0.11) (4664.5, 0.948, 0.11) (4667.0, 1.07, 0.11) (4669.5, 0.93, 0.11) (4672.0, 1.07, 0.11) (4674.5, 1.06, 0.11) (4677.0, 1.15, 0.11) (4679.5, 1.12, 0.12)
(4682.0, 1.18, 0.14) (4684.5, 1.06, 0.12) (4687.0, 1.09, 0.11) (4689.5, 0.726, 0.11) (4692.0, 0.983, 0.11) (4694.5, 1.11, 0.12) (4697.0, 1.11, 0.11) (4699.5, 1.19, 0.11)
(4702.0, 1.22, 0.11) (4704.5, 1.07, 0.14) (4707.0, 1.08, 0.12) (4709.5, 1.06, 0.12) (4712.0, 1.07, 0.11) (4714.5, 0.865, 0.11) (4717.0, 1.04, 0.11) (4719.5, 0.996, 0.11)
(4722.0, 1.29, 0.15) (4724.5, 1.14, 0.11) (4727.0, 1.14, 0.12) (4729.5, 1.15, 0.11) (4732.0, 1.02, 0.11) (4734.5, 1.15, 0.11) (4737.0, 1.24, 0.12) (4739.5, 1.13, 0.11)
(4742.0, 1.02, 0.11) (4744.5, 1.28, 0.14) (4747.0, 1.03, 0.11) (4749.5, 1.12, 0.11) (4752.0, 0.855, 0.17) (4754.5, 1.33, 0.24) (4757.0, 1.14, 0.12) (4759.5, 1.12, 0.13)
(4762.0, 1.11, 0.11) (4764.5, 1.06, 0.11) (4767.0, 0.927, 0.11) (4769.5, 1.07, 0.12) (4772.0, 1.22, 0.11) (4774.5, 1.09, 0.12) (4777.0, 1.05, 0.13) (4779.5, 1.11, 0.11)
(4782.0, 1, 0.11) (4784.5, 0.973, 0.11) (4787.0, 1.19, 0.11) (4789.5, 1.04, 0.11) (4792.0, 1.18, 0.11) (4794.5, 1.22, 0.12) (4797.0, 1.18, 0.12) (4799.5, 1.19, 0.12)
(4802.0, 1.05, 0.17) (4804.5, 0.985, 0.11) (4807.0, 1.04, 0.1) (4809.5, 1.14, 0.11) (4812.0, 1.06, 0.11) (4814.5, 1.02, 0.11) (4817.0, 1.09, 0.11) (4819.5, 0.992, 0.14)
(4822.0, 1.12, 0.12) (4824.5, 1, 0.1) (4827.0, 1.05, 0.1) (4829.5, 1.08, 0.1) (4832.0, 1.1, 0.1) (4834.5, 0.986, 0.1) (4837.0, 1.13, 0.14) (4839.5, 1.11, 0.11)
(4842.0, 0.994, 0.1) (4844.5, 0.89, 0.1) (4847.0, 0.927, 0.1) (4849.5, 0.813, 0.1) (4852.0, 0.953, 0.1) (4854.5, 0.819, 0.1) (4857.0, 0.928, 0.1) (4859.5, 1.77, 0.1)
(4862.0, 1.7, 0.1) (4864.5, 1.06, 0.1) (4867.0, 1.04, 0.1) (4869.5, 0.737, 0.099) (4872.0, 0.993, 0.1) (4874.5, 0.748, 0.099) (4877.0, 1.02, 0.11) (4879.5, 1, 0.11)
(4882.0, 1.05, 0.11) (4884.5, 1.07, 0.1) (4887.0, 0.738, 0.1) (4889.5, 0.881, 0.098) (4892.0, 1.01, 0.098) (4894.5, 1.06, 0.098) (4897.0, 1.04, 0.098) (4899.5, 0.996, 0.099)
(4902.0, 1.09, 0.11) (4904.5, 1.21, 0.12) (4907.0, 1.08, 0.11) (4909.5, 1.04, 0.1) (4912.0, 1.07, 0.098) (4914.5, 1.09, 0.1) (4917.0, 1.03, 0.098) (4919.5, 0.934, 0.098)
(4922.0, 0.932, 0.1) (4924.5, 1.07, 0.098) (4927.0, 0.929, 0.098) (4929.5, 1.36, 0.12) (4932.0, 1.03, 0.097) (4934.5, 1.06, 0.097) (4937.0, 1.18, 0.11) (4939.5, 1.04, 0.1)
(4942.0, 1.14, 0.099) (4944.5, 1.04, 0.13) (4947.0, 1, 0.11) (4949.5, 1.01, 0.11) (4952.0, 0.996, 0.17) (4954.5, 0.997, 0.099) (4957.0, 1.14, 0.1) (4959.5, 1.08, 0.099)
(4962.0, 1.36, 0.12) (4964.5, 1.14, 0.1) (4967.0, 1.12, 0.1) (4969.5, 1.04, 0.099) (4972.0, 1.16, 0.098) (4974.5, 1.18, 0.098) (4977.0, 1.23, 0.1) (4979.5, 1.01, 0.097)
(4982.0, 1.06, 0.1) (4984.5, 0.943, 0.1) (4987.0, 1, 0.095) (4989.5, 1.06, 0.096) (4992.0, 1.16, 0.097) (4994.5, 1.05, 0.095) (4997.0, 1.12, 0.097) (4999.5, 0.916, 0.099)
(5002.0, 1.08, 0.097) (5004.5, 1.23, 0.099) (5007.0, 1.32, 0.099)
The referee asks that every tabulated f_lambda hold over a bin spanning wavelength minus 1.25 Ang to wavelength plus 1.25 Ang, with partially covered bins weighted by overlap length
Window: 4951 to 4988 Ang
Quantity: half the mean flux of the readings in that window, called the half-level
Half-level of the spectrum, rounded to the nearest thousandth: 0.549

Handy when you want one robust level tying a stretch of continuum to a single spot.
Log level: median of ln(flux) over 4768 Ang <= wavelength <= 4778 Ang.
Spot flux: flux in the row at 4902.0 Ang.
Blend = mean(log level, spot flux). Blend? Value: 0.58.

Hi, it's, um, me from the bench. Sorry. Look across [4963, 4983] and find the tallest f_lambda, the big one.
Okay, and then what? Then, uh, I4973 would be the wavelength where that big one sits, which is 4977.0 Ang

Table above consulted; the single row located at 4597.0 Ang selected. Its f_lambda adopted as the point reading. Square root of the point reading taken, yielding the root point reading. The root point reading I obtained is 1.11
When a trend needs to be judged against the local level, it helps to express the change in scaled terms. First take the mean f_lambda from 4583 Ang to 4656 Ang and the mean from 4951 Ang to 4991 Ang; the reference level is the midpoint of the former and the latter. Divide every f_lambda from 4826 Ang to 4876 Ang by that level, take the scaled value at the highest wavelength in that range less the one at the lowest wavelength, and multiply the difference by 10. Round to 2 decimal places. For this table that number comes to -2.81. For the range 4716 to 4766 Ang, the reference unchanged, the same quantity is 0.19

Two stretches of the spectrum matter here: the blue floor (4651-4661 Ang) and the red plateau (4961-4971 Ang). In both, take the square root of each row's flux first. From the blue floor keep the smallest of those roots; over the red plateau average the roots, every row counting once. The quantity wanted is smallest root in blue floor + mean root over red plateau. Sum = 1.97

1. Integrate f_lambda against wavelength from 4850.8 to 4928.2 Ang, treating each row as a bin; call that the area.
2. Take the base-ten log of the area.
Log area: 1.90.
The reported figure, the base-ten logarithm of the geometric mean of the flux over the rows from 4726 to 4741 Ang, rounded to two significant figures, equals 0.056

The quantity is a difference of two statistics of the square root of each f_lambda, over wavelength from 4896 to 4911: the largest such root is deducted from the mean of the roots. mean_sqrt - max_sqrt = -0.063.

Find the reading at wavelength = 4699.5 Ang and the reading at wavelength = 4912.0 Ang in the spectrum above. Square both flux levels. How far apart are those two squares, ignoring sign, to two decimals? 0.27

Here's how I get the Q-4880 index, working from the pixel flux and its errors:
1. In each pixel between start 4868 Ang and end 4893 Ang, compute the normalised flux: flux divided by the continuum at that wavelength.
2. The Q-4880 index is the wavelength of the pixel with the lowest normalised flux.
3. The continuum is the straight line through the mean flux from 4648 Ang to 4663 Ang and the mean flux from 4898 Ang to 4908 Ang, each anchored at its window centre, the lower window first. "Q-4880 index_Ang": 4887.0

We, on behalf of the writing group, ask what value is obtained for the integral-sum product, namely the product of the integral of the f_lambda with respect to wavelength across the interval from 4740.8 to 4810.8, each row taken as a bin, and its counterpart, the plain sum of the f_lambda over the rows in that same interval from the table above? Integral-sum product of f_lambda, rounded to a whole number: 2359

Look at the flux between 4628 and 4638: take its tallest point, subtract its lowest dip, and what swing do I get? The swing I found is 0.25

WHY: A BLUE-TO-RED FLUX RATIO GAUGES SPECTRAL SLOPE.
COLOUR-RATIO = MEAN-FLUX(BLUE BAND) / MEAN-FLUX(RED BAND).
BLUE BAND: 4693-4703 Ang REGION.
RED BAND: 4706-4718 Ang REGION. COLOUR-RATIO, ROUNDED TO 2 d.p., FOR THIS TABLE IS 1.13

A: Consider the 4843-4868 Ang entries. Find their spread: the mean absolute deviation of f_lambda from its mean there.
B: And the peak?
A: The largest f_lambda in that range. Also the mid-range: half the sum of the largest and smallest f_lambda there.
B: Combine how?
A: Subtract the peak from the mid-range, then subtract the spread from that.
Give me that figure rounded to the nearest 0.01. -0.74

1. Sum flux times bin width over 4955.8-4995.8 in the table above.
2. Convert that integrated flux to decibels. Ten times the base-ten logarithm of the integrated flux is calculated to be 16.5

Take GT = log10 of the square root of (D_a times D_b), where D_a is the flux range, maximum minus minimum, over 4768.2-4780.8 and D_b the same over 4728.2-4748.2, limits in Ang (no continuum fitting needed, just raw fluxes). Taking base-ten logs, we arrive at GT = -0.68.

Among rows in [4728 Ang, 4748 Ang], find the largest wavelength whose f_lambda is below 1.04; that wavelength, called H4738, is 4747.0 Ang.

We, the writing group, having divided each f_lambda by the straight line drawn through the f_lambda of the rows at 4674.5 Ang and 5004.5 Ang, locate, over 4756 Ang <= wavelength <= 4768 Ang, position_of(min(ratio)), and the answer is 4767.0 Ang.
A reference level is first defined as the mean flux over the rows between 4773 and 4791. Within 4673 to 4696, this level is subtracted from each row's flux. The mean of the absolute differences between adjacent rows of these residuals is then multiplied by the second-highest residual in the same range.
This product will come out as 0.011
